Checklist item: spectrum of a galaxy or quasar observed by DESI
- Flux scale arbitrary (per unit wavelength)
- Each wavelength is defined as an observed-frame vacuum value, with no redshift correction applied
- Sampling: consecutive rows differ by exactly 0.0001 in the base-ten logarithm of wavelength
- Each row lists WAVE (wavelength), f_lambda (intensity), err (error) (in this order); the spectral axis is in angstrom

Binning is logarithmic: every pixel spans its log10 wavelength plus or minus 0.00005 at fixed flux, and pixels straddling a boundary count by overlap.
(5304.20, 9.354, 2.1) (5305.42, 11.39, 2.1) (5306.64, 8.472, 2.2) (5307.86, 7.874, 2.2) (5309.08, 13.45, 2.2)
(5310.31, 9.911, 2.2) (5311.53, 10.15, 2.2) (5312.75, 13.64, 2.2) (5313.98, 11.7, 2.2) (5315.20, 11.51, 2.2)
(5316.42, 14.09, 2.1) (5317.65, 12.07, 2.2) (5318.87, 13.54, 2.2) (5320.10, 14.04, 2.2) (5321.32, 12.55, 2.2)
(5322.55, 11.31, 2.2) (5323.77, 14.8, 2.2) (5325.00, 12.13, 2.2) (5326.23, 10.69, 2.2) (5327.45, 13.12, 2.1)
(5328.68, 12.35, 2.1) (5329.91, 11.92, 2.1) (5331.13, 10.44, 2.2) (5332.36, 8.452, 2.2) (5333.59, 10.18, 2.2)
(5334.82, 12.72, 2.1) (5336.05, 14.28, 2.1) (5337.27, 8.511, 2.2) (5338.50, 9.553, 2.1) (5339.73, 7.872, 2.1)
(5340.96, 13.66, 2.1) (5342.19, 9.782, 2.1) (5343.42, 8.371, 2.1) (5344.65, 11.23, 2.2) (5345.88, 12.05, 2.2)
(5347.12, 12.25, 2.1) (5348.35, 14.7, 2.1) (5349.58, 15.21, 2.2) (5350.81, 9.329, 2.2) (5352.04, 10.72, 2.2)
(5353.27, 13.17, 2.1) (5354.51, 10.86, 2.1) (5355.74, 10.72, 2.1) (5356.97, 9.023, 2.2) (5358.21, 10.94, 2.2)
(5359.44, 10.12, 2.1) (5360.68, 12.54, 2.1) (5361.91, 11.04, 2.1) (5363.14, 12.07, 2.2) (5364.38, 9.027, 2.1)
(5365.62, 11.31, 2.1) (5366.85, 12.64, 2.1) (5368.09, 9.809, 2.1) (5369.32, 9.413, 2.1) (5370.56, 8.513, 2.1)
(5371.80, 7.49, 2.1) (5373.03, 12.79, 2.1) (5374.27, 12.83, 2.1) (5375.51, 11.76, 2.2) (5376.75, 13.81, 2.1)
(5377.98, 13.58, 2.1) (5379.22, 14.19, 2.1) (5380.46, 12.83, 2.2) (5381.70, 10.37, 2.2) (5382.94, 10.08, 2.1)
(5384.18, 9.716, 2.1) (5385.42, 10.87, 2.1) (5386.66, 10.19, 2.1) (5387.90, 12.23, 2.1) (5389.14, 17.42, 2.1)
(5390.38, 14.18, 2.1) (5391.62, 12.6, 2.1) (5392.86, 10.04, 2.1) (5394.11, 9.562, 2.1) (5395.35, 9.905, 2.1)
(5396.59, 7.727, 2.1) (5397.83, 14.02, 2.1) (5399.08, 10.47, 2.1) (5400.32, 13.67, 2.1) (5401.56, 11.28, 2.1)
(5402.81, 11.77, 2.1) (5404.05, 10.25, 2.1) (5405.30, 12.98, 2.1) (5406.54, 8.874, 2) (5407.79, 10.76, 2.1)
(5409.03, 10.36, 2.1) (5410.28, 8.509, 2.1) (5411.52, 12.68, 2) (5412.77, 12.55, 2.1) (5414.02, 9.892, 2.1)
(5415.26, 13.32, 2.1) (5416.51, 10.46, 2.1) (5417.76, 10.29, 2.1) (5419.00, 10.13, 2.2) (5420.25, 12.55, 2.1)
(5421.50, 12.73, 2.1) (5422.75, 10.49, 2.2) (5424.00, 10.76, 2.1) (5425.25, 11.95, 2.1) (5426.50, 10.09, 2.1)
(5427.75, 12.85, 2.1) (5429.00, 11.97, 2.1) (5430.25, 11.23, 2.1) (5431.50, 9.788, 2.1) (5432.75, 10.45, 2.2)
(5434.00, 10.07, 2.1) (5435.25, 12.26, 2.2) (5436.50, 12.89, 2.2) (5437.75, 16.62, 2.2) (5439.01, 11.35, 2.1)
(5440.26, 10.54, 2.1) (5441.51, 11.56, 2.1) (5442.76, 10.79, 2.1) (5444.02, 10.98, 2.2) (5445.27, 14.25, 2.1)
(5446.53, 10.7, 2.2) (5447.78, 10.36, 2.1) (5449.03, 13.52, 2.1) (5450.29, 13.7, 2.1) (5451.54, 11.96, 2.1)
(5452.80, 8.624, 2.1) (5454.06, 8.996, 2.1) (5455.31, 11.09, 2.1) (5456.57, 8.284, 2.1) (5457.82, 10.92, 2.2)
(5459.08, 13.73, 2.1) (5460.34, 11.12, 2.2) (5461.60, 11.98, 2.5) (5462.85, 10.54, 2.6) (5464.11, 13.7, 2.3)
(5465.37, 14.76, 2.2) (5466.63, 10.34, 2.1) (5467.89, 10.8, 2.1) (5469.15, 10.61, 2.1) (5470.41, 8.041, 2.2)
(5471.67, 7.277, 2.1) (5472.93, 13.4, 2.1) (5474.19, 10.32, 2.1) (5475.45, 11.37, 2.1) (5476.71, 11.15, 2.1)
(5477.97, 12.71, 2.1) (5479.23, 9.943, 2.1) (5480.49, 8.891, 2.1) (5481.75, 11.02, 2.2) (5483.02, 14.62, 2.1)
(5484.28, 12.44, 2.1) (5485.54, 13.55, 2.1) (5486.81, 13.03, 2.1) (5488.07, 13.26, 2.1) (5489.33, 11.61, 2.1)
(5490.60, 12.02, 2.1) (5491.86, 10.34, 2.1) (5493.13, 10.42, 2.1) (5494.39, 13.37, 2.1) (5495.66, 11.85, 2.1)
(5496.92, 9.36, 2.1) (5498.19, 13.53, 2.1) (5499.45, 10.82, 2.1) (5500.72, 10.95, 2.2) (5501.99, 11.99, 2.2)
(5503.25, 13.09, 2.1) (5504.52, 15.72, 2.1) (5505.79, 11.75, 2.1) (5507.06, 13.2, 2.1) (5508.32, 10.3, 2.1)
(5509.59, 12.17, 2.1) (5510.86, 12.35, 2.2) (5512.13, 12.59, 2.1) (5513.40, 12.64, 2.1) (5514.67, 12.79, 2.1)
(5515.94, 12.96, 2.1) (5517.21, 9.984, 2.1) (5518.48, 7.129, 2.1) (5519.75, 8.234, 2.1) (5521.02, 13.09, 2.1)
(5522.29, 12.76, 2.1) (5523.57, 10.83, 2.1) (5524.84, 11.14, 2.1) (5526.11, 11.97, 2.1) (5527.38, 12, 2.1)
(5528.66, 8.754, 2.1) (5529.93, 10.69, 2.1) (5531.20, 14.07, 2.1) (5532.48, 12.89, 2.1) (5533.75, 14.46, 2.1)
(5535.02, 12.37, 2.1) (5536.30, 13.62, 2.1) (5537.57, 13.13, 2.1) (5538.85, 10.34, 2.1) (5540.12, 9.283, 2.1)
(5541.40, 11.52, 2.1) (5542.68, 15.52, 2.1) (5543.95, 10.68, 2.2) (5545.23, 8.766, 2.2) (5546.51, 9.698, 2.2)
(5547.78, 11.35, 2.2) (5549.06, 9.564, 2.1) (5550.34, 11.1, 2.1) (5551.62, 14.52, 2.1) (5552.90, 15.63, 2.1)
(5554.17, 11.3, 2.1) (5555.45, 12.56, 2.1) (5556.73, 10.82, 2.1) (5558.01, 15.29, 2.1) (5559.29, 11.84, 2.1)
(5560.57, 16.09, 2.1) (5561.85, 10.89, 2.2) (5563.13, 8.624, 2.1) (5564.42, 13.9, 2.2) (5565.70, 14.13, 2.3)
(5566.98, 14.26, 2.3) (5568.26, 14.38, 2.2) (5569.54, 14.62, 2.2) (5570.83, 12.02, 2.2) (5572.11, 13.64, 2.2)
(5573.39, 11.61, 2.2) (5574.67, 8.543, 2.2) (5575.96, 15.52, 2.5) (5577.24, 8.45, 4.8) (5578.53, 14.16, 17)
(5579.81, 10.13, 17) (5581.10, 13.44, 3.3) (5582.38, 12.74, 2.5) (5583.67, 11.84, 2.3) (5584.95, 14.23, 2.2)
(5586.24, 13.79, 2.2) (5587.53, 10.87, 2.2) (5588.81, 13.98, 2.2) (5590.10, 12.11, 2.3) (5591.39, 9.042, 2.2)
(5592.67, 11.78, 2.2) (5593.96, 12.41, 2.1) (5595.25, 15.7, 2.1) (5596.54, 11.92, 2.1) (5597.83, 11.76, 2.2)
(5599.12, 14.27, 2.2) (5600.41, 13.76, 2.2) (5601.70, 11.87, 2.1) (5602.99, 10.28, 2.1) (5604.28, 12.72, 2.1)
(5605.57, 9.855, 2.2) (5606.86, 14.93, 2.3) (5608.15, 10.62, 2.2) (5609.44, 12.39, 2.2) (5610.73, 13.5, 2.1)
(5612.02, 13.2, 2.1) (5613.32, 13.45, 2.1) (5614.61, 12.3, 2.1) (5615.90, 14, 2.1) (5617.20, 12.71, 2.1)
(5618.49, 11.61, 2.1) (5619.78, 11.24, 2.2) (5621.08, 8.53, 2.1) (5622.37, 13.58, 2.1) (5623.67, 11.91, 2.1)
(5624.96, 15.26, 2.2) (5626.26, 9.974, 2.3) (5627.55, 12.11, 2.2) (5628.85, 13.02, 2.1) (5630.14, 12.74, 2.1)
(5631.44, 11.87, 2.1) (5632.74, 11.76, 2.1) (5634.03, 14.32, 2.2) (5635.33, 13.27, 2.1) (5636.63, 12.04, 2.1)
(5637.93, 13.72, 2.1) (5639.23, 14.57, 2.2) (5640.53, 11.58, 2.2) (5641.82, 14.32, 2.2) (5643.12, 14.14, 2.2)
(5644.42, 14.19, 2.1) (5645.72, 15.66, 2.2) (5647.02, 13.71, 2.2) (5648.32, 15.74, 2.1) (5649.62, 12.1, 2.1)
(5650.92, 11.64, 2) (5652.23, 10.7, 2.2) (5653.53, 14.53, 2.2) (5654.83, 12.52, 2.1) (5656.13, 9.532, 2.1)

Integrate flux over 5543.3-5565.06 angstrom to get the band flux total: 259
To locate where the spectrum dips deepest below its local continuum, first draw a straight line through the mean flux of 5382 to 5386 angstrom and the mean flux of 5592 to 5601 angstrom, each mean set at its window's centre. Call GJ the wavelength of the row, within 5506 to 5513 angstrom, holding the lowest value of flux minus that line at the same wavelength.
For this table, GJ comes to 5508.32 angstrom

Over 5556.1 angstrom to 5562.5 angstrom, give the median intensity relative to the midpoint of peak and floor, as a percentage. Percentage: 88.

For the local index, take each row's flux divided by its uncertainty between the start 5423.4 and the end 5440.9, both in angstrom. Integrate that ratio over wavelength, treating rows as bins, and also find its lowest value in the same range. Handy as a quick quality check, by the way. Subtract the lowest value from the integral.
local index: 90.9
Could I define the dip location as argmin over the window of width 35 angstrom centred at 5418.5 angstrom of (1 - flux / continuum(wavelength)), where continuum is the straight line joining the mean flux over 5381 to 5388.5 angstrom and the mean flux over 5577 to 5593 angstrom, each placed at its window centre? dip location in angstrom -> 5415.26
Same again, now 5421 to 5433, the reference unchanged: 5427.75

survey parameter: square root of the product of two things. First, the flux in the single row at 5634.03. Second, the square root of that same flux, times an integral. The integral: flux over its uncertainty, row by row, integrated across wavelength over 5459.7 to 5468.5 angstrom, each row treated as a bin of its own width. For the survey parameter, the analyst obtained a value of 50.0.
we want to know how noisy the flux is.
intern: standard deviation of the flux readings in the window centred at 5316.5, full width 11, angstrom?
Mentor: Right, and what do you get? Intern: 1.3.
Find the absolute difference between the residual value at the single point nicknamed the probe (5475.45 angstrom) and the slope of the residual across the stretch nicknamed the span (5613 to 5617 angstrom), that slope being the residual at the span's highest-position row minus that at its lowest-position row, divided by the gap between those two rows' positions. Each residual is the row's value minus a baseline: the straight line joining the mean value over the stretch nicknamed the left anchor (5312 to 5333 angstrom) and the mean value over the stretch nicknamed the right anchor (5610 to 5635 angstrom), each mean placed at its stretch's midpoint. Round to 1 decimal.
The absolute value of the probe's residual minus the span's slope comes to 1.2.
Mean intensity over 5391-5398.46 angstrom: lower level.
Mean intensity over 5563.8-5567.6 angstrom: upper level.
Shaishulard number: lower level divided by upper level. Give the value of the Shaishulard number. 0.75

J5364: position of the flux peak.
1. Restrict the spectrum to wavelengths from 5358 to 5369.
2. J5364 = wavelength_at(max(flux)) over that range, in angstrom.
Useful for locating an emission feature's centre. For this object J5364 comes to 5366.85 angstrom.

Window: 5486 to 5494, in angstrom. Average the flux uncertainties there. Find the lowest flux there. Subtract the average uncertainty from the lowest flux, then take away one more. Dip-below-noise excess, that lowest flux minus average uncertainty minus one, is 7.2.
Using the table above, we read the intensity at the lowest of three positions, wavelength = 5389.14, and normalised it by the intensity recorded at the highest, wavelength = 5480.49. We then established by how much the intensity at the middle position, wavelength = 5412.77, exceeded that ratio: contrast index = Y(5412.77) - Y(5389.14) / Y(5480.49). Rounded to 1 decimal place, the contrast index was 10.6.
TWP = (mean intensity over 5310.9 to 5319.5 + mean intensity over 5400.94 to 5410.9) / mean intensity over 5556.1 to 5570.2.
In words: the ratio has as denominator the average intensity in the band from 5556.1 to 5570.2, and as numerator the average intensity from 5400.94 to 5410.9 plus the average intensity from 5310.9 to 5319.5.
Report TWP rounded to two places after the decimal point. 1.75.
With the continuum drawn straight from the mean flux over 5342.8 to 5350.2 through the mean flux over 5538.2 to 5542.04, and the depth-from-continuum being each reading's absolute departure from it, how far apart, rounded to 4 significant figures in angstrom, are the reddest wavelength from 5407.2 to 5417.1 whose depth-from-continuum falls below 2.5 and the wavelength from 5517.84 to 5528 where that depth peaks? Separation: 102.0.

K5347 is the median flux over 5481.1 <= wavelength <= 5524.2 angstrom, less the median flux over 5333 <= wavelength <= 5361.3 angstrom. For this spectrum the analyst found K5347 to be 1.4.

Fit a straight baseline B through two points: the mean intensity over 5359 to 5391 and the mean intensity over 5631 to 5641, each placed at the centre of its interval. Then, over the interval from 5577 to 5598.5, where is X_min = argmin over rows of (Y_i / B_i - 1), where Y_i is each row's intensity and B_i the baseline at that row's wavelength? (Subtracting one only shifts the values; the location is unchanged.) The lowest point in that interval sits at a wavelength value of 5577.24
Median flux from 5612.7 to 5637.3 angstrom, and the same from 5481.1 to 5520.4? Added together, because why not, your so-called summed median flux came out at 24.5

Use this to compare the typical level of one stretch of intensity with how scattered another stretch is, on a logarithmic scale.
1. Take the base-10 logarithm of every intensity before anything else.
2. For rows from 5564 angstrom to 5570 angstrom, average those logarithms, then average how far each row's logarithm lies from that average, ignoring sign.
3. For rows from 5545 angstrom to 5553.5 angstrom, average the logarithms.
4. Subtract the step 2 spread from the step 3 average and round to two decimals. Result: 1.05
